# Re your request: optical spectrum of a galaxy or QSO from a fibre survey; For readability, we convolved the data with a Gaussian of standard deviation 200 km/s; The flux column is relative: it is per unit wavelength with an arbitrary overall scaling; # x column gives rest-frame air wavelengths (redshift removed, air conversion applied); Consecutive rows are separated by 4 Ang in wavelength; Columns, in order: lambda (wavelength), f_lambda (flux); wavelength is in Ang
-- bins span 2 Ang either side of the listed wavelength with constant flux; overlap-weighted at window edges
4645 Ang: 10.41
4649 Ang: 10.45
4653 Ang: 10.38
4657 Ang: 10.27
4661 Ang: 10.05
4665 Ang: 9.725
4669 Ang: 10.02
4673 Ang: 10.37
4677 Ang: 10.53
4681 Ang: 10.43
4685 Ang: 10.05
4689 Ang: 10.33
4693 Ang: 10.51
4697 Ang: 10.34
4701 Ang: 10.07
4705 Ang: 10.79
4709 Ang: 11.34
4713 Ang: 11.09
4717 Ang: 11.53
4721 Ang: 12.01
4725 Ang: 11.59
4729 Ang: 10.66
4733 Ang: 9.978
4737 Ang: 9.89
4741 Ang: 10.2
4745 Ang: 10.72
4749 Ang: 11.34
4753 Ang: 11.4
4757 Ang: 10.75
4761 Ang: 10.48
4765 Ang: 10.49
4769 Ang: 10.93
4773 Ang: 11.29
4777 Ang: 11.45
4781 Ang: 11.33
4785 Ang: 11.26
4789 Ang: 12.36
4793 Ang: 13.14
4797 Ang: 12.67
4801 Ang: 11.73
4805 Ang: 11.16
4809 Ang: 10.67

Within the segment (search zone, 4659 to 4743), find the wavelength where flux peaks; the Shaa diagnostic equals 4721 Ang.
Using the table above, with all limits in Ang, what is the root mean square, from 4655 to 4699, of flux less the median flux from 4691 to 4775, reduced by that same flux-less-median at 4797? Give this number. -1.4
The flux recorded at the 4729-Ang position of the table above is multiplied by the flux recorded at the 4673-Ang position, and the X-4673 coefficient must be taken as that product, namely 111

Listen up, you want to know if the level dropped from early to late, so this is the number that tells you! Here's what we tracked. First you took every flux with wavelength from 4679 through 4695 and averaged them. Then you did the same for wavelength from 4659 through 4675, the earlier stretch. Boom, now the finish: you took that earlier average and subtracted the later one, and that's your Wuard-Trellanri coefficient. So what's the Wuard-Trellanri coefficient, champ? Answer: -0.29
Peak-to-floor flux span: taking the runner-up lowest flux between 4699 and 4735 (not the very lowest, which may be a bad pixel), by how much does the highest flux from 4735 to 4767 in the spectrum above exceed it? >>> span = 1.33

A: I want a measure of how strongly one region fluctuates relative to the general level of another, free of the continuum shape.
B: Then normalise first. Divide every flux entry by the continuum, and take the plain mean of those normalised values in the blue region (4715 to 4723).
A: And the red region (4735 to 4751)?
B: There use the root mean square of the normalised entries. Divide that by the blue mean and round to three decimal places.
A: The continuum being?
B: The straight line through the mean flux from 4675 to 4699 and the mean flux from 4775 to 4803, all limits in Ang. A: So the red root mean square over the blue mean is 0.866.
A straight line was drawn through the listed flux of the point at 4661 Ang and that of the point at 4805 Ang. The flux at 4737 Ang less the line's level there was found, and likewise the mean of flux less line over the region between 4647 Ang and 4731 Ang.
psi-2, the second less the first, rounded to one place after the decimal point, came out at 1.1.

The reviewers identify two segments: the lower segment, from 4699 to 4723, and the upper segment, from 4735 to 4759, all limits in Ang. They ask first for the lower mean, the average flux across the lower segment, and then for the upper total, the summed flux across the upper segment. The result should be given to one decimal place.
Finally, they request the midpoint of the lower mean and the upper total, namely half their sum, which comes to 37.7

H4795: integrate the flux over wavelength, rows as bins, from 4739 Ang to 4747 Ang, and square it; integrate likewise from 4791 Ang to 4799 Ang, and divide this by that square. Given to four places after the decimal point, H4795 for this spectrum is 0.0147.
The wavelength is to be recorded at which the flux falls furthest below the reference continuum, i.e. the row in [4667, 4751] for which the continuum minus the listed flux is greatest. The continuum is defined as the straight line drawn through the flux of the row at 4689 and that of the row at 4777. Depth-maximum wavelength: 4737 Ang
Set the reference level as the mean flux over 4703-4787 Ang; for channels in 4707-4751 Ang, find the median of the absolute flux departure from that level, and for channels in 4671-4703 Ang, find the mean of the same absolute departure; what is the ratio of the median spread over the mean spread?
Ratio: 0.85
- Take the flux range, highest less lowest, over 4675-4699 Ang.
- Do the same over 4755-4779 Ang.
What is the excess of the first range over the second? -0.49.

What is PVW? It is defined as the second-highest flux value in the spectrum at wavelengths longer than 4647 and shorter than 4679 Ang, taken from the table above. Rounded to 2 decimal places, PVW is 10.45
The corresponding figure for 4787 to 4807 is 12.67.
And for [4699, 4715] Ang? 11.09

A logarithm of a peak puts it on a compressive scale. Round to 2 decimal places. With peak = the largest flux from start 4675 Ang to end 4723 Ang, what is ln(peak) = 2.49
